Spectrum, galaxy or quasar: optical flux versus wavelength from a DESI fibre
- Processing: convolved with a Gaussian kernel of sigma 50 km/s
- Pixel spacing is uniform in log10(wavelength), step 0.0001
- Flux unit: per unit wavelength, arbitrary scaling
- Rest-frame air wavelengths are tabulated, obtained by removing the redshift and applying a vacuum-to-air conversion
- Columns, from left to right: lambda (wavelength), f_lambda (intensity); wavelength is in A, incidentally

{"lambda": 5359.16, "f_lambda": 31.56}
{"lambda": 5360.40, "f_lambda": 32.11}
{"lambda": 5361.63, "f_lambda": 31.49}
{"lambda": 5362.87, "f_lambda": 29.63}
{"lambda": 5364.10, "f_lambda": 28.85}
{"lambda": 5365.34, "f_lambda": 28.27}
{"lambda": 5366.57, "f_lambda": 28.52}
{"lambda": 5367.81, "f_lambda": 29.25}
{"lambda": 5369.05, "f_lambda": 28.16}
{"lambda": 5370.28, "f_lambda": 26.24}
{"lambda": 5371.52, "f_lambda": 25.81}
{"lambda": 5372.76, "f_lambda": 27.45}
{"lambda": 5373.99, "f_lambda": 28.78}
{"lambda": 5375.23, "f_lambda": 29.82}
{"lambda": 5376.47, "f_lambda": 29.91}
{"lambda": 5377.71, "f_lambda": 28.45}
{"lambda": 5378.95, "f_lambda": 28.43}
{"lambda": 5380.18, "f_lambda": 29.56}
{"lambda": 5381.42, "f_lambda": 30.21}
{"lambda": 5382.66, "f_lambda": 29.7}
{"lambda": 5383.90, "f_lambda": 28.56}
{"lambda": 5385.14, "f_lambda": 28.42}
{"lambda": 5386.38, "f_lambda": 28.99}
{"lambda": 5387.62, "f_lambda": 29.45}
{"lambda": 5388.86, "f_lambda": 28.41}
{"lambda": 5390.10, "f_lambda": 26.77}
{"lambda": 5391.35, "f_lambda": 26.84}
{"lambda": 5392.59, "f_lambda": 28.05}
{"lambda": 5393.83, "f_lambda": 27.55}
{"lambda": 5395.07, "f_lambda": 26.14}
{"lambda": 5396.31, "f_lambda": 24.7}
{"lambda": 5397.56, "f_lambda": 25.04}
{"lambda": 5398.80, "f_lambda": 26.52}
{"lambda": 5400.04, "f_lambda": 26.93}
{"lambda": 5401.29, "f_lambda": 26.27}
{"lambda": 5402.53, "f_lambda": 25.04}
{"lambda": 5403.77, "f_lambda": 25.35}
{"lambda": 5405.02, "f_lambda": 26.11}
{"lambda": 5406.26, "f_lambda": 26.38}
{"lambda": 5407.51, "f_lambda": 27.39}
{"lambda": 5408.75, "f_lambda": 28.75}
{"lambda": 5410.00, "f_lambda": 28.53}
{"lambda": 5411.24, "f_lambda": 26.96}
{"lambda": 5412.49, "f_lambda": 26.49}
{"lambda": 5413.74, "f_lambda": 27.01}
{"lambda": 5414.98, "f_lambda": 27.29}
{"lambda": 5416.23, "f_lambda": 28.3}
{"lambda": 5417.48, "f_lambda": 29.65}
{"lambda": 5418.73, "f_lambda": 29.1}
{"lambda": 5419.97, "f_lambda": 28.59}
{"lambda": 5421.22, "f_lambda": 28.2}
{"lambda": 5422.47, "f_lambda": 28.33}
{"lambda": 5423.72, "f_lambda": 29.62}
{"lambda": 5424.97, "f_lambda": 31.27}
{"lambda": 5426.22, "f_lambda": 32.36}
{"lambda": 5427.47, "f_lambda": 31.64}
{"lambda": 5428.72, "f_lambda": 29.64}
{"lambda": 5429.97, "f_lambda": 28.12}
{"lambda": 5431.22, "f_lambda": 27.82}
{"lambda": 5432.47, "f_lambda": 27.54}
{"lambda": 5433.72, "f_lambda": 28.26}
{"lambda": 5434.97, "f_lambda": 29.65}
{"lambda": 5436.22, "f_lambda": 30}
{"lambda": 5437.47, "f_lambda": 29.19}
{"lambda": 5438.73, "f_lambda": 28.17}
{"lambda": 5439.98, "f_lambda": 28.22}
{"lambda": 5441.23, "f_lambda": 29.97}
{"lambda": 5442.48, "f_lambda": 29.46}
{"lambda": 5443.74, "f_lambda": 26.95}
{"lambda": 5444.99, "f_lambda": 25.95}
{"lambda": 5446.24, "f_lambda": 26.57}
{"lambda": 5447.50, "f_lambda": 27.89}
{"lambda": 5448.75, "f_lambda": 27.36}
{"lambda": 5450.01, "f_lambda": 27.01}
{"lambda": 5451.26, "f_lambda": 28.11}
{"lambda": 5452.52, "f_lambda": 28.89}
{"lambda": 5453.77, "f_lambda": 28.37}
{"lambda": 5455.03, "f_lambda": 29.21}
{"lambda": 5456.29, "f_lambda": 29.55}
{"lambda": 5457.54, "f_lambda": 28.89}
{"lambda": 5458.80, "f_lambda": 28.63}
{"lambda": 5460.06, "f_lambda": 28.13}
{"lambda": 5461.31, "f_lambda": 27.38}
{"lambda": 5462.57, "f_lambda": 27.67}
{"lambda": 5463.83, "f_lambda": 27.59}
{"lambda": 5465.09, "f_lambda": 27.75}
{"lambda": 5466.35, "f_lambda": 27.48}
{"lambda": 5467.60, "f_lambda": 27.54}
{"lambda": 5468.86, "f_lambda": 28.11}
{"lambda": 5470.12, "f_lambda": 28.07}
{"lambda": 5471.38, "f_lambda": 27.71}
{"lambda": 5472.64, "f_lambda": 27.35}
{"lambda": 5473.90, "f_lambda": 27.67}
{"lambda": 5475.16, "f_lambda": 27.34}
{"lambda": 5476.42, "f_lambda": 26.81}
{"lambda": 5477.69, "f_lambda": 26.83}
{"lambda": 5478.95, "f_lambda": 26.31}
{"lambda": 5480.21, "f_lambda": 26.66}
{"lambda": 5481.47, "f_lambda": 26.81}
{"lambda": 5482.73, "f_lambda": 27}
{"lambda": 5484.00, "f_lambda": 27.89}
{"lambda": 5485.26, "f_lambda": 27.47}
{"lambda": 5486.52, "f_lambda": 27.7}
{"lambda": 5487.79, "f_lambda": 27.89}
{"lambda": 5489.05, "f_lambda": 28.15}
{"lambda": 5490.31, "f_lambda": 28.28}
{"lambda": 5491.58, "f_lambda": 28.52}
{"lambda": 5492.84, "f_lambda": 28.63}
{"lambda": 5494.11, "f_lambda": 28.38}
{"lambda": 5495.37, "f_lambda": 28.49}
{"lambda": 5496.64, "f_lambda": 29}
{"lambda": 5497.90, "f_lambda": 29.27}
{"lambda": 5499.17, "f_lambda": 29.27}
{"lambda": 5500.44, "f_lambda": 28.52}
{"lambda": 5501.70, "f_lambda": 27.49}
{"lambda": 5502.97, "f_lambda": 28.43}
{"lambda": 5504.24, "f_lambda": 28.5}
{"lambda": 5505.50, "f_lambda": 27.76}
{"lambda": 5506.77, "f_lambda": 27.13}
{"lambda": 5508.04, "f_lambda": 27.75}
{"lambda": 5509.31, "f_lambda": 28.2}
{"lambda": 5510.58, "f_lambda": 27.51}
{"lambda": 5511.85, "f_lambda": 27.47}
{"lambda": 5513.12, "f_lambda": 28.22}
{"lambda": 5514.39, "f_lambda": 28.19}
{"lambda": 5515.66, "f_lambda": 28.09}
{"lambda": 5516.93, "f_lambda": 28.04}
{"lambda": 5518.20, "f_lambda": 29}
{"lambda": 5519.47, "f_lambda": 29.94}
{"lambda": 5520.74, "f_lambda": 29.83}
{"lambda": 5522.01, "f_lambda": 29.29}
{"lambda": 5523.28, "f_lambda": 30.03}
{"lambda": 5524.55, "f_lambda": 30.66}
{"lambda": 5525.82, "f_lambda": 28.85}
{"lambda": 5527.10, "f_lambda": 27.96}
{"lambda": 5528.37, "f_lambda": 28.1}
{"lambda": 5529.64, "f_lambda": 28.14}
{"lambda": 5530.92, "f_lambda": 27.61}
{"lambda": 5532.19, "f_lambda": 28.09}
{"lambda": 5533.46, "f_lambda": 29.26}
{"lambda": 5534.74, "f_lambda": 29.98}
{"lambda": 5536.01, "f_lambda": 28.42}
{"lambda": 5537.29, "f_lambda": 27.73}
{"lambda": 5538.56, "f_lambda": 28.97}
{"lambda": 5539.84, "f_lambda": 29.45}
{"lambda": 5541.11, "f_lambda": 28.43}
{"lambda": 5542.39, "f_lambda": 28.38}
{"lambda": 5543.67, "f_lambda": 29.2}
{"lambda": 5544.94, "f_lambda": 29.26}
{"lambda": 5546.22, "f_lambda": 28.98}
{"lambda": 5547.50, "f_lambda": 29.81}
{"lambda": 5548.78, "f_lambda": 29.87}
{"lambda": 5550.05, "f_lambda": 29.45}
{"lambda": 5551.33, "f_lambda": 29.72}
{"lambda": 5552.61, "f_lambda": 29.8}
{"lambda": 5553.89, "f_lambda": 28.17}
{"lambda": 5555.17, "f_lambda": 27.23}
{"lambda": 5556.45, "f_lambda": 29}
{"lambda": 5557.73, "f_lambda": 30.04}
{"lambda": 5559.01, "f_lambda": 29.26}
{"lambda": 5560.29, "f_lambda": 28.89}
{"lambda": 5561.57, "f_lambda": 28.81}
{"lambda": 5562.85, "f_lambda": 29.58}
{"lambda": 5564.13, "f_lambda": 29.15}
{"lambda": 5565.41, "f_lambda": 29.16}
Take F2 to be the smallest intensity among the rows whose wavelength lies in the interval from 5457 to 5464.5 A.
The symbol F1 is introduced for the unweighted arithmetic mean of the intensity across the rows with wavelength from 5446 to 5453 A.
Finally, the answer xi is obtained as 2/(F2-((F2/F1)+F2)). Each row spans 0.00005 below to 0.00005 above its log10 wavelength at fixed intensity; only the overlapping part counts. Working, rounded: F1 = 27.6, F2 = 27.38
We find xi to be -2.02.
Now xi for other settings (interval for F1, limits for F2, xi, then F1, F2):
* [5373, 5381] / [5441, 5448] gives -2.25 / 29.2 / 25.95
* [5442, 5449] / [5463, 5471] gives -1.99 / 27.4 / 27.48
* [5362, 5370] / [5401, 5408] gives -2.30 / 28.8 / 25.04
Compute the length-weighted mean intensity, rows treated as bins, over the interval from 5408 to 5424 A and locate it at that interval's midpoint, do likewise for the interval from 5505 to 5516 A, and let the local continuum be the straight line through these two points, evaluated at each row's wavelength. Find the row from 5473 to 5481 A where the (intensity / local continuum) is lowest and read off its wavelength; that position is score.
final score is 5478.95 A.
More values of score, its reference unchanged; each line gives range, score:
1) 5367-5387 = 5371.52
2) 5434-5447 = 5444.99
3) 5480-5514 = 5480.21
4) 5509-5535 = 5511.85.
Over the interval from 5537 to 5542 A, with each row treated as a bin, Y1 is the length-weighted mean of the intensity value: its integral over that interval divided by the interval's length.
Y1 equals 28.7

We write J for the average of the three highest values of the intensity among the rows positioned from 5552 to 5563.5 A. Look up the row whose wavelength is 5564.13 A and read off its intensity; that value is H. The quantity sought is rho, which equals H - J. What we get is -1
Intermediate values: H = 29.15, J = 29.8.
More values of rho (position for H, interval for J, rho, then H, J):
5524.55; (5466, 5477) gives 3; 30.66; 28.0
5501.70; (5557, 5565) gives -2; 27.49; 29.6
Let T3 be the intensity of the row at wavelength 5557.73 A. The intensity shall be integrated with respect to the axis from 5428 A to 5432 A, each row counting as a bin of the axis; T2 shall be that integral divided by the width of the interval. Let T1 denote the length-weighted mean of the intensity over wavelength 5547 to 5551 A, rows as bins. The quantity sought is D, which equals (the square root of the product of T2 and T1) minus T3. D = -0.9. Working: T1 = 29.7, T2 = 28.6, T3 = 30.04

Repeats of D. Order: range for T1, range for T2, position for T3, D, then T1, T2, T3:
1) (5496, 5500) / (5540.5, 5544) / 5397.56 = 3.8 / 29.1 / 28.6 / 25.04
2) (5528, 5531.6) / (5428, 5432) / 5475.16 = 0.9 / 27.9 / 28.6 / 27.34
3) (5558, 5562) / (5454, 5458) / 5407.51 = 1.7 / 29.1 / 29.1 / 27.39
